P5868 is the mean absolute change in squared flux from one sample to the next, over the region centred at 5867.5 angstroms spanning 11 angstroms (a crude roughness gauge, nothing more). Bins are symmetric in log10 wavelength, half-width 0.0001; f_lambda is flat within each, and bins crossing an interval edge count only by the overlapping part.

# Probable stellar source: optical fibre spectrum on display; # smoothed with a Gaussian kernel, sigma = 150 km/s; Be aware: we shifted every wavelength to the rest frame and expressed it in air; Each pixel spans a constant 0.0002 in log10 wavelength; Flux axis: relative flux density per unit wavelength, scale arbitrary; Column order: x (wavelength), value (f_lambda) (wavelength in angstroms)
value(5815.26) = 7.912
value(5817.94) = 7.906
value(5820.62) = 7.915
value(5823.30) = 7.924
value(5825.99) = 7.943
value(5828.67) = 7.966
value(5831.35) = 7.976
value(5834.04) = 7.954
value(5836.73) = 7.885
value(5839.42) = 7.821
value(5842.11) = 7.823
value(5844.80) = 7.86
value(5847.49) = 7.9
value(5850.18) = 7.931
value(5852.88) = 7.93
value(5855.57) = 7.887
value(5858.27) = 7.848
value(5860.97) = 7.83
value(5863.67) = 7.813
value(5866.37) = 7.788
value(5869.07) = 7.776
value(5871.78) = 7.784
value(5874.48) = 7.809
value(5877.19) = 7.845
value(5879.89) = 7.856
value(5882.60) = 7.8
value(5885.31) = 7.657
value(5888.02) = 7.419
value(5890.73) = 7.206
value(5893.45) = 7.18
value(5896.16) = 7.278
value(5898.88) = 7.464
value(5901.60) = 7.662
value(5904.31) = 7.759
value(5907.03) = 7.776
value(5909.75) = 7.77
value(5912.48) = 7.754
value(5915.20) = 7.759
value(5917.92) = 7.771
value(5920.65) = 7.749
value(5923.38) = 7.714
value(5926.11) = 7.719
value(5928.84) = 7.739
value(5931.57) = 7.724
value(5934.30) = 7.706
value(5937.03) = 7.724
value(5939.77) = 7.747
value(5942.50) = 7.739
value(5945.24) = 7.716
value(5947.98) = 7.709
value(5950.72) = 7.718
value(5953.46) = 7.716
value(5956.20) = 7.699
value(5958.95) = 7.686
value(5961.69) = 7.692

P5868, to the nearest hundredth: 0.23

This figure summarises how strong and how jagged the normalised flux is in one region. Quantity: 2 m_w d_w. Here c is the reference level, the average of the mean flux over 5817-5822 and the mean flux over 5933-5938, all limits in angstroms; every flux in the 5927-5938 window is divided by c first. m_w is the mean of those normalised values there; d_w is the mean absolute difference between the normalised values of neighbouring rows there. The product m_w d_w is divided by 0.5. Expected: 0.0043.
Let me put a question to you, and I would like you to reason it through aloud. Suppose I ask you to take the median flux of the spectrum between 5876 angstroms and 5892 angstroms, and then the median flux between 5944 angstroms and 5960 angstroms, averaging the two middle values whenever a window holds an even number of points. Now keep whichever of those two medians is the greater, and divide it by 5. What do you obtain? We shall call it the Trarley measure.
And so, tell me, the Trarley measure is 1.55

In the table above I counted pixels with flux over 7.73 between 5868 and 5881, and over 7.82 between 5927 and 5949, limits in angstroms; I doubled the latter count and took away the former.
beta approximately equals -5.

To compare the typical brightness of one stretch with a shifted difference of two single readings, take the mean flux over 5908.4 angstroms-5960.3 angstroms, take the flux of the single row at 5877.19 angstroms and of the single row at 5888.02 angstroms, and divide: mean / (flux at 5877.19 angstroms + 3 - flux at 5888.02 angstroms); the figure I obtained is 2.26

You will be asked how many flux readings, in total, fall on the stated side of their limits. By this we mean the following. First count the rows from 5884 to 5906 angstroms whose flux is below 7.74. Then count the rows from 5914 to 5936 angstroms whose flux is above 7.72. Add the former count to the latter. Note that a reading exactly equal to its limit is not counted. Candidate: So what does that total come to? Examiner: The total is 12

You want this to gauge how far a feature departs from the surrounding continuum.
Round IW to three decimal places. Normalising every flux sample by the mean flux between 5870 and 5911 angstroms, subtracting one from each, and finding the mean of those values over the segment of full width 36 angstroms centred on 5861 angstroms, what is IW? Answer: 0.030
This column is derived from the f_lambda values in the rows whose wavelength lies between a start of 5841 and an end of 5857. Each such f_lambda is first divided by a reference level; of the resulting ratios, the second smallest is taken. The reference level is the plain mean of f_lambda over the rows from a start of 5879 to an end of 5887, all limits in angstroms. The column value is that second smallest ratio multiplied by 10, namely 10.1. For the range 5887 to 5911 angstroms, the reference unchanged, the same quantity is 9.3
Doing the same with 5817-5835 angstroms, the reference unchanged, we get 10.2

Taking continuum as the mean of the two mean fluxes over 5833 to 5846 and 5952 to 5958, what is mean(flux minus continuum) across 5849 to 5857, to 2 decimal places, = 0.13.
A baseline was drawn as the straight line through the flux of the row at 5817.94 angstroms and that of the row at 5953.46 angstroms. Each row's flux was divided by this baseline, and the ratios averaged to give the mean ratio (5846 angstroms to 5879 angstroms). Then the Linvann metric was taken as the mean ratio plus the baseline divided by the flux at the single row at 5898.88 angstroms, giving 2.044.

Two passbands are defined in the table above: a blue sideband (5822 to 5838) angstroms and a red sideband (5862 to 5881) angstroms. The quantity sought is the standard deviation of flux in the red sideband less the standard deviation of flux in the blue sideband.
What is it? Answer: -0.002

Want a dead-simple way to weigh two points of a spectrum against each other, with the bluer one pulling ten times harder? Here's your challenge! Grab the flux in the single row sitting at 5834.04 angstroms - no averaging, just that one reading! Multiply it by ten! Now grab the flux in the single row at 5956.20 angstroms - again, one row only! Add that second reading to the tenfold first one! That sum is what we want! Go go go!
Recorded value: 87.2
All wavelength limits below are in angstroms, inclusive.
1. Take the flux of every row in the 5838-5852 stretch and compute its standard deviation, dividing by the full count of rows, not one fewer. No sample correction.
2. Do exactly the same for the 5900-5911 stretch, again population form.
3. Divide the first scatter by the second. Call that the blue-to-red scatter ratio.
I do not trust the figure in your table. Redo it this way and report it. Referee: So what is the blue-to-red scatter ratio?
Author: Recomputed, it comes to 0.93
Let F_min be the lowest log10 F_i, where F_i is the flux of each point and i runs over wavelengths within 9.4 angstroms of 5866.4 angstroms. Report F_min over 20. 0.0445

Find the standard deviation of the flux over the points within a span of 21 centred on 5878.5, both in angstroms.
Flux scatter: 0.14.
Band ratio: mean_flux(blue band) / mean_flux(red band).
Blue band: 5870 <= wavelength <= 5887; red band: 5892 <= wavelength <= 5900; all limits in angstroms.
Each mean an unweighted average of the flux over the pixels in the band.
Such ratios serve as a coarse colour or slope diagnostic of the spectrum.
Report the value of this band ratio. 1.07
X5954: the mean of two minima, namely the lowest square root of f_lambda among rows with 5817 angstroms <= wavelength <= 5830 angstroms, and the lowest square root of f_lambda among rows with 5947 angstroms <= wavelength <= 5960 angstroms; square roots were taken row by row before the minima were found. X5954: 2.79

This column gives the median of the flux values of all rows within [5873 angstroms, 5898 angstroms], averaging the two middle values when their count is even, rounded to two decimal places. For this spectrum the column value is 7.66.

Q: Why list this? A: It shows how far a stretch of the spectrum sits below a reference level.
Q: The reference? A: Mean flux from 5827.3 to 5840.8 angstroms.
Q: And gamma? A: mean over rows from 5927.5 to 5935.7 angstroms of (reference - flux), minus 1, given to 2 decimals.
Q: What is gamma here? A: -0.80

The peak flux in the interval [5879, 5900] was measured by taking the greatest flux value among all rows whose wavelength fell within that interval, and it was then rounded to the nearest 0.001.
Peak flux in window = 7.856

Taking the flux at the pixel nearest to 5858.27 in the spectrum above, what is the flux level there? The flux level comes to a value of 7.848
